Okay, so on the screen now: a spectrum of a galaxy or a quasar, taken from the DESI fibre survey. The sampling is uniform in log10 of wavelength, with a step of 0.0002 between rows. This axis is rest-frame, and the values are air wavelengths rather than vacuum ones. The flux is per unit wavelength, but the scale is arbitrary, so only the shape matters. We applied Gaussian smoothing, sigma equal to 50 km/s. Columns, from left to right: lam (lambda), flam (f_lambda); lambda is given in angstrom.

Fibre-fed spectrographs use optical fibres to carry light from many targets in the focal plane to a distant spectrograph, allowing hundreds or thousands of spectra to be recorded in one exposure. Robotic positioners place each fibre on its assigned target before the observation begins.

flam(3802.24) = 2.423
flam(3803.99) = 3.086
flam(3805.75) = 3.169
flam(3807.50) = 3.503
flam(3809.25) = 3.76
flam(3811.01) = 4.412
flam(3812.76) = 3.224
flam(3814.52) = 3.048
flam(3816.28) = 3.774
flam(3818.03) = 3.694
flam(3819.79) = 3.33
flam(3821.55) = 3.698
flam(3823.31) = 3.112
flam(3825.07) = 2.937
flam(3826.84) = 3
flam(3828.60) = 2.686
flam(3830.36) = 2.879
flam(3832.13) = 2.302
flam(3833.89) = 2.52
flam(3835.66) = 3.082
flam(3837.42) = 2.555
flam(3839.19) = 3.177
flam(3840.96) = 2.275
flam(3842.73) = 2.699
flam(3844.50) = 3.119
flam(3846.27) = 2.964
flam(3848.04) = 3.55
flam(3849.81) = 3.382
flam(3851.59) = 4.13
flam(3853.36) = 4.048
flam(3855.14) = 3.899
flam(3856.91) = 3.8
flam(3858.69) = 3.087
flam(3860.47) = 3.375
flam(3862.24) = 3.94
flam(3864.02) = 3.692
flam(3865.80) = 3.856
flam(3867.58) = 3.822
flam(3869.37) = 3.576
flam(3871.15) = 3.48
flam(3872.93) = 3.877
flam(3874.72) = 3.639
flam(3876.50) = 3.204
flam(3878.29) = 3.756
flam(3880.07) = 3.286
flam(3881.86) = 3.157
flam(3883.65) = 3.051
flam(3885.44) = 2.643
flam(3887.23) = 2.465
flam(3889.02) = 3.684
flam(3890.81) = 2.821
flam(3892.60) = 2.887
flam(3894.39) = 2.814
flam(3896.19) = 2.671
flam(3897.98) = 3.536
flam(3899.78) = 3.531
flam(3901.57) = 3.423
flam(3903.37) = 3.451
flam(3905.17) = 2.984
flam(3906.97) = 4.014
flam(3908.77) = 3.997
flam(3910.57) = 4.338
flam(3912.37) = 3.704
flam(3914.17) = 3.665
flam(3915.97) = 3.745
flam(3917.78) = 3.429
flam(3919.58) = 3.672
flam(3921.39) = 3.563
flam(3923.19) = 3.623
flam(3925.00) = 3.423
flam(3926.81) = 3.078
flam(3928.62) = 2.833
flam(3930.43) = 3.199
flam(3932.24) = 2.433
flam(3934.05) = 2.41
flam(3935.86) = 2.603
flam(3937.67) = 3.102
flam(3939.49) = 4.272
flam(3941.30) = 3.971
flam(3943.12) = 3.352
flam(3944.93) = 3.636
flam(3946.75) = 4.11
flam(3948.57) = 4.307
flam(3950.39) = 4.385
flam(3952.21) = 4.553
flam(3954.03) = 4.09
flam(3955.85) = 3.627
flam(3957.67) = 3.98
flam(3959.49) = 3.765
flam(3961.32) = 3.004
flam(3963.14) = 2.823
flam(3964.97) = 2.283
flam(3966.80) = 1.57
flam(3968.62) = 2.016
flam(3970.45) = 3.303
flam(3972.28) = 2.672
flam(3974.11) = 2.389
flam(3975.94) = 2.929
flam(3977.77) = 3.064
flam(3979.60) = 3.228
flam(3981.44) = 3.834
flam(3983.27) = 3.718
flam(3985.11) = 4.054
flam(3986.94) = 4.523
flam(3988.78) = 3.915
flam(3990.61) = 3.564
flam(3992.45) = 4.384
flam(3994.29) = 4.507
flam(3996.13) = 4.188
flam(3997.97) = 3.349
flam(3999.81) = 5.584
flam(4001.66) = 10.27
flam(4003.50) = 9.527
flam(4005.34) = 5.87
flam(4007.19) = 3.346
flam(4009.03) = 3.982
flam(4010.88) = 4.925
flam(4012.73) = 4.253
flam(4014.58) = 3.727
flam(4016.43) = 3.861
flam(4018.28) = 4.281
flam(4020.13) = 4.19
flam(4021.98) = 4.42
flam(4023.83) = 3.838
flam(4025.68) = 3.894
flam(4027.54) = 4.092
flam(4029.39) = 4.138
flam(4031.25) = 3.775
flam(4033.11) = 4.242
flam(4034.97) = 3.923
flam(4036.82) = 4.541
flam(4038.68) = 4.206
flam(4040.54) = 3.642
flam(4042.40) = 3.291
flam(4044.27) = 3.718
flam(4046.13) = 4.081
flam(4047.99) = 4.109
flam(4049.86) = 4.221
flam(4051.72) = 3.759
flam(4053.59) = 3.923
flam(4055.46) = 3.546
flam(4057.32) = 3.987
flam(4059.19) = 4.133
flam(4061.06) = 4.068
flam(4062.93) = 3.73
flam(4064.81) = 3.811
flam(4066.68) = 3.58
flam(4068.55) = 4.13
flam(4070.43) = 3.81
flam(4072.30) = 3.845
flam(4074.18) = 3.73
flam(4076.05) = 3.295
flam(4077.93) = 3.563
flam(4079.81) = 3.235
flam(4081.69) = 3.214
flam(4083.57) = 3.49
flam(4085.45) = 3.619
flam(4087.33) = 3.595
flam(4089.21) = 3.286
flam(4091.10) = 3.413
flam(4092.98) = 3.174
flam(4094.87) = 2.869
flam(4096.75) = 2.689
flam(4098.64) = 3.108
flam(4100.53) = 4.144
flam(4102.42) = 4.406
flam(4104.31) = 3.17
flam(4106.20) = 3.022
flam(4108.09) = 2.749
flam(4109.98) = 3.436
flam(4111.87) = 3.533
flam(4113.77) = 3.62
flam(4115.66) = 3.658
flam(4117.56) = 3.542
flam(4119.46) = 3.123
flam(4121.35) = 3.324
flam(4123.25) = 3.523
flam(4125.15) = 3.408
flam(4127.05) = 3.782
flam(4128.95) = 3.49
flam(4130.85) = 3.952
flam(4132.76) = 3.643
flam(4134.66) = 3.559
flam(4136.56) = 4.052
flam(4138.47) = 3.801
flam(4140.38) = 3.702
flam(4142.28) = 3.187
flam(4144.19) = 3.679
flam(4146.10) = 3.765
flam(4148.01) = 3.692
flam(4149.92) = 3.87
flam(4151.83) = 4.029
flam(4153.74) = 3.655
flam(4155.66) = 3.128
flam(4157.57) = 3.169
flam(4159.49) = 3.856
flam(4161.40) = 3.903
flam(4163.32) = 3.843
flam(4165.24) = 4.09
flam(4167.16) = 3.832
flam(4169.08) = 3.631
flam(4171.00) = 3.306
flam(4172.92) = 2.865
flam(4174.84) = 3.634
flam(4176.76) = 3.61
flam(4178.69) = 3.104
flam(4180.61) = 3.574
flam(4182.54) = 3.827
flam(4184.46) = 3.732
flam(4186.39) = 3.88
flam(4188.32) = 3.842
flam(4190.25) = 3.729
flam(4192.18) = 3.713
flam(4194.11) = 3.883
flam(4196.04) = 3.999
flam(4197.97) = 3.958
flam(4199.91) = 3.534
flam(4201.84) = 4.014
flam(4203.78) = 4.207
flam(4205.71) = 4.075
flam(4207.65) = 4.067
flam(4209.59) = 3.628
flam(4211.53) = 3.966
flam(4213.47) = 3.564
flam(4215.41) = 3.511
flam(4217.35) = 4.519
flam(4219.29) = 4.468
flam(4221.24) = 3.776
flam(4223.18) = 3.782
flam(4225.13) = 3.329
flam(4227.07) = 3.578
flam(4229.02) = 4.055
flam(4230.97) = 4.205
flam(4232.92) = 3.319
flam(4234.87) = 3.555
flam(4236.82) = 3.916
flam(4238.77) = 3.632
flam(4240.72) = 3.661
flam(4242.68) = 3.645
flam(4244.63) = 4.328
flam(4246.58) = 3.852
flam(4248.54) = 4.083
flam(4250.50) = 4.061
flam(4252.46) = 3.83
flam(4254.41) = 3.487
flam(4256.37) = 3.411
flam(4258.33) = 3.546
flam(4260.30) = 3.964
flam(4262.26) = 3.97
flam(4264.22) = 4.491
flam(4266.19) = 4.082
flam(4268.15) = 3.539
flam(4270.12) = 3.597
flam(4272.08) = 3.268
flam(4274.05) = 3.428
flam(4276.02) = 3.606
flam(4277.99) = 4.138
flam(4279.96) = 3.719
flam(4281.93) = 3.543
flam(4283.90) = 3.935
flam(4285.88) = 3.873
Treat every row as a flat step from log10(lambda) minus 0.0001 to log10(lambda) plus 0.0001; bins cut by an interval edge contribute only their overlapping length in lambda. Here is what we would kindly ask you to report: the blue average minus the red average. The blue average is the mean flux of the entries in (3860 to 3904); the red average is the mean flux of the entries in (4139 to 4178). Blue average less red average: -0.28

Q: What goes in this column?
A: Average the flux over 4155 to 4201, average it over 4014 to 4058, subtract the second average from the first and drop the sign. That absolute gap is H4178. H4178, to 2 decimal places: 0.32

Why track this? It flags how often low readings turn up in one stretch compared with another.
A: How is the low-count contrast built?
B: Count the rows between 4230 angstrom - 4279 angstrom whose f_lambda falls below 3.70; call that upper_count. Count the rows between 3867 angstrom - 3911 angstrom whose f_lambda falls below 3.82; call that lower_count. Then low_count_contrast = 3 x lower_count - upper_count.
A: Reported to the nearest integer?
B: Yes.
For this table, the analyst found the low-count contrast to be 47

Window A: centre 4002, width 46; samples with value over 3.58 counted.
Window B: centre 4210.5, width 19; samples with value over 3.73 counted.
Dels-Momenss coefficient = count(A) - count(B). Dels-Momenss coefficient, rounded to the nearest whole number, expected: 14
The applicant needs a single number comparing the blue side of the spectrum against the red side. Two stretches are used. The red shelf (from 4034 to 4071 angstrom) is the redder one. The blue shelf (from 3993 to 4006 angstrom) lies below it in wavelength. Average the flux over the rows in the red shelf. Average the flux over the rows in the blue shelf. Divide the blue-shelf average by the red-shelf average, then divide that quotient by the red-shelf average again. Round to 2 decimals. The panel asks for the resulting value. 0.40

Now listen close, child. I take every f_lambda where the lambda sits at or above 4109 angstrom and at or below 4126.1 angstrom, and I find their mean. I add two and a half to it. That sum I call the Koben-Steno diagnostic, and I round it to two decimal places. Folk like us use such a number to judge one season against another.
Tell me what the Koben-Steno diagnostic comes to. 5.96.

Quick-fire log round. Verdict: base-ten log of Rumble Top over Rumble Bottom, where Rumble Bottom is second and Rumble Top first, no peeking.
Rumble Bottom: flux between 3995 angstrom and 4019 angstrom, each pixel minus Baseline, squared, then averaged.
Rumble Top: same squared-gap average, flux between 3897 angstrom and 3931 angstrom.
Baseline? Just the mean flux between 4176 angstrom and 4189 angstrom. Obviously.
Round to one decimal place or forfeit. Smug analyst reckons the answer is -1.7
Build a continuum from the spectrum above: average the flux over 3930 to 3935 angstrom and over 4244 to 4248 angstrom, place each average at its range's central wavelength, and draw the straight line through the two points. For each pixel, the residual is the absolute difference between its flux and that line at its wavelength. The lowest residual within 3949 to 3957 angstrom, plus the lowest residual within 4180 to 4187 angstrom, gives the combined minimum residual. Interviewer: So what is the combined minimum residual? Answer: 0.9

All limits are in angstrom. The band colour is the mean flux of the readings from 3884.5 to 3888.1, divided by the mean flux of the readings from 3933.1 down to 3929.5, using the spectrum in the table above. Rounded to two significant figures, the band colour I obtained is 0.91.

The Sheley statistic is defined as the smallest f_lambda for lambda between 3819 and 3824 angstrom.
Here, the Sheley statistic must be 3.112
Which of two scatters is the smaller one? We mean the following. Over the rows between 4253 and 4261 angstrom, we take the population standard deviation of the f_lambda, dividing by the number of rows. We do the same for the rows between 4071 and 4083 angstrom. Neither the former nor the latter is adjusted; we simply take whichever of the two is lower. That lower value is 0.214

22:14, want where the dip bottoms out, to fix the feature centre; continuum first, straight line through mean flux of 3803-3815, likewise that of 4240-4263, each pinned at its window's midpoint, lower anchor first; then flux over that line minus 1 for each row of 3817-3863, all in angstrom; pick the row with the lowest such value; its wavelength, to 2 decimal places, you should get 3840.96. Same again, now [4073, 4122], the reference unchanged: 4096.75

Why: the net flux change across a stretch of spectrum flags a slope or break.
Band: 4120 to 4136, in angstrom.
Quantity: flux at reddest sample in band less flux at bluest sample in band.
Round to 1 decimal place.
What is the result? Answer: 0.2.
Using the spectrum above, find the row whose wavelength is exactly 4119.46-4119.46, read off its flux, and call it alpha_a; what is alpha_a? 3.123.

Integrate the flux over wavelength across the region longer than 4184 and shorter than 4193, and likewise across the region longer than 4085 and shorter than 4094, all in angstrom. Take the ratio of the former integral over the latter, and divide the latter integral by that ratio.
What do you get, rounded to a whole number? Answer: 28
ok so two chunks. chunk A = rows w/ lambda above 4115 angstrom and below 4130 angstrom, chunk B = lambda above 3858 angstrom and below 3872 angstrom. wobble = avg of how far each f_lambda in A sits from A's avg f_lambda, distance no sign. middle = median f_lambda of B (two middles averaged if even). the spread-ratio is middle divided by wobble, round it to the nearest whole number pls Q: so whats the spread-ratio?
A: 25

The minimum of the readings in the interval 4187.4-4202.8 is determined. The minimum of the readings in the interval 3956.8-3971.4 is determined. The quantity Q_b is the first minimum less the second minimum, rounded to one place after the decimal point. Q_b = 2.0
